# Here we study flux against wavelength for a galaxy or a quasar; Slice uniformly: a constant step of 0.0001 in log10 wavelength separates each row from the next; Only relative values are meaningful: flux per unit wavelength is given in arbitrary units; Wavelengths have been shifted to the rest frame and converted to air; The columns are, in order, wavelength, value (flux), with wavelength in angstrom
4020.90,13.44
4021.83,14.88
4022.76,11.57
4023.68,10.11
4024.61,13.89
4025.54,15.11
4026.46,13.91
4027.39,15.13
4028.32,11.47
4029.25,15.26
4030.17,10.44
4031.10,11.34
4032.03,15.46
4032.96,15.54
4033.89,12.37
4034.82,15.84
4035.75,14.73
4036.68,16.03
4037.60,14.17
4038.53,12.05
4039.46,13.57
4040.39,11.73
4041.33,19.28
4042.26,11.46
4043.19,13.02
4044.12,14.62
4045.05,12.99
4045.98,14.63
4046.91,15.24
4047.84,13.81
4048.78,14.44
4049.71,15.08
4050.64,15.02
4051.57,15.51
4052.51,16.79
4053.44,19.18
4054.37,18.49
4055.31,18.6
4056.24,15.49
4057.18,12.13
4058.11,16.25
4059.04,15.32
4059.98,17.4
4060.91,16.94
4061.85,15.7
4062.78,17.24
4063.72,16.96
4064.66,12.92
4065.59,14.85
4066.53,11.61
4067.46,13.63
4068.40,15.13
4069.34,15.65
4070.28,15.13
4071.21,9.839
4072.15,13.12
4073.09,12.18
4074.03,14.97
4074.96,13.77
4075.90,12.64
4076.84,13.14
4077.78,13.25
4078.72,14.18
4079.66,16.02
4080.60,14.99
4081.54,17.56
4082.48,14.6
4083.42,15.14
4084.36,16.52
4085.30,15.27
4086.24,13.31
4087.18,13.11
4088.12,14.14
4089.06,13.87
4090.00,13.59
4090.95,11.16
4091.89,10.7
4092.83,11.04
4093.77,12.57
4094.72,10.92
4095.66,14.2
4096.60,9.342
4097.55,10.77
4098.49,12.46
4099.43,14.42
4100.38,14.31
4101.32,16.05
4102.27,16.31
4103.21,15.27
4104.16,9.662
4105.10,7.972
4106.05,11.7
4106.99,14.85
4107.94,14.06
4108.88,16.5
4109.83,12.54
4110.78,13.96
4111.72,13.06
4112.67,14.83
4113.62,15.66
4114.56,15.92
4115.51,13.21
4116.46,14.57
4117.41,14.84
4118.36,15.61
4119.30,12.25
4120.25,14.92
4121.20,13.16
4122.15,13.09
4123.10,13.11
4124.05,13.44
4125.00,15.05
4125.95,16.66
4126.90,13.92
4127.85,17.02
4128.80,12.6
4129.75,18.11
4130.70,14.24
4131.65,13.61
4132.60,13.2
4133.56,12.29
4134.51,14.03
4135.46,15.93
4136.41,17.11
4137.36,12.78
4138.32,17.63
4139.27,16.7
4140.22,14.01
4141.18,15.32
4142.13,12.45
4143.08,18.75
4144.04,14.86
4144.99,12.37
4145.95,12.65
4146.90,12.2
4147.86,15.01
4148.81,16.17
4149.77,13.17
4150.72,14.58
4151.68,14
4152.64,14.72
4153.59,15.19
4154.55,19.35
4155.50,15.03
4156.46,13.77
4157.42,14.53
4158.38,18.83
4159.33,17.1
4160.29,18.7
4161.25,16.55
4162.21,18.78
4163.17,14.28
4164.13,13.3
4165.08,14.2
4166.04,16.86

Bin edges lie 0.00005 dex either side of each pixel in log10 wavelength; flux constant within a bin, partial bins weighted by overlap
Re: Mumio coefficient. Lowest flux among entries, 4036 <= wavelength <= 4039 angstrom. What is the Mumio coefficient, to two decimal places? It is 12.05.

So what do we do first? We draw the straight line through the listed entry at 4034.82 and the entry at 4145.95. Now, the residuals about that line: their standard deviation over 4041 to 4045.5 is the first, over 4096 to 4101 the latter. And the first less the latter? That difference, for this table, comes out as 0.7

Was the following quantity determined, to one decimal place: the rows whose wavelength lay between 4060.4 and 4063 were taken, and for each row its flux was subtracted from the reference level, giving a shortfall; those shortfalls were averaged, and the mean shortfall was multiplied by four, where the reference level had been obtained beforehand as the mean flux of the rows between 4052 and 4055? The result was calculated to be 6.1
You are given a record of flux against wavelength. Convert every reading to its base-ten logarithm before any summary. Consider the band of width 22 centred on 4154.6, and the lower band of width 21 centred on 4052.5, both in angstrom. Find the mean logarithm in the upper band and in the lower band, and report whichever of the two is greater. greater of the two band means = 1.19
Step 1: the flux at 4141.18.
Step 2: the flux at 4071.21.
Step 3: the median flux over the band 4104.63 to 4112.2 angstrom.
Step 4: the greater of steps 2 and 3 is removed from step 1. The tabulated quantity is 1.8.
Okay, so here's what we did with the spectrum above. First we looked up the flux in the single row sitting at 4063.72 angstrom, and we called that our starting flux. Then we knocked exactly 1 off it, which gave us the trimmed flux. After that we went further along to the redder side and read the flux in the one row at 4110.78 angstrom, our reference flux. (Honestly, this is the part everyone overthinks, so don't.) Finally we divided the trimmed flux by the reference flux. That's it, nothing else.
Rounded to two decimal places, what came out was 1.14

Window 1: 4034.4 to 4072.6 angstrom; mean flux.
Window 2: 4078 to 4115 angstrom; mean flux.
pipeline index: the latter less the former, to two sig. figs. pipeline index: -1.3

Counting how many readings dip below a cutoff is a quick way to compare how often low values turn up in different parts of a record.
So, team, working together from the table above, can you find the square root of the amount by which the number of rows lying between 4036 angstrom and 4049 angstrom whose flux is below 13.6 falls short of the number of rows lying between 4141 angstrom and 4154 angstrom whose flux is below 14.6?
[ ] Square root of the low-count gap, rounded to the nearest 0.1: 1.0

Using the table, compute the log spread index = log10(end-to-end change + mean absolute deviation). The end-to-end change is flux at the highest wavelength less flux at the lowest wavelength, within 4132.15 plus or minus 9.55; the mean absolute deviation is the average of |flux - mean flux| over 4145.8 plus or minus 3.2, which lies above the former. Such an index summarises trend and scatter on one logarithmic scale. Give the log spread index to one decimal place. 0.6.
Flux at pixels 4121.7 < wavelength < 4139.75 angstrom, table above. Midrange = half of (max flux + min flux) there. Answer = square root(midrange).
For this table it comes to 3.90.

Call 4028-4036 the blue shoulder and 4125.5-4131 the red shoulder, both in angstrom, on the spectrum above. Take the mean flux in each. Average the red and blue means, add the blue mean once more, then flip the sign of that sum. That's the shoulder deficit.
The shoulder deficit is -28.1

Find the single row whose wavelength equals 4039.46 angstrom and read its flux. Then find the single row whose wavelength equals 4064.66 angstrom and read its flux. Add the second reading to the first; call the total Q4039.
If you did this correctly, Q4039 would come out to 26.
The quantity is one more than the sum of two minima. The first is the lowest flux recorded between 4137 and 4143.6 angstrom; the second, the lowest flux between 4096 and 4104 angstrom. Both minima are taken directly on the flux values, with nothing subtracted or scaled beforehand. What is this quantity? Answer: 22.8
